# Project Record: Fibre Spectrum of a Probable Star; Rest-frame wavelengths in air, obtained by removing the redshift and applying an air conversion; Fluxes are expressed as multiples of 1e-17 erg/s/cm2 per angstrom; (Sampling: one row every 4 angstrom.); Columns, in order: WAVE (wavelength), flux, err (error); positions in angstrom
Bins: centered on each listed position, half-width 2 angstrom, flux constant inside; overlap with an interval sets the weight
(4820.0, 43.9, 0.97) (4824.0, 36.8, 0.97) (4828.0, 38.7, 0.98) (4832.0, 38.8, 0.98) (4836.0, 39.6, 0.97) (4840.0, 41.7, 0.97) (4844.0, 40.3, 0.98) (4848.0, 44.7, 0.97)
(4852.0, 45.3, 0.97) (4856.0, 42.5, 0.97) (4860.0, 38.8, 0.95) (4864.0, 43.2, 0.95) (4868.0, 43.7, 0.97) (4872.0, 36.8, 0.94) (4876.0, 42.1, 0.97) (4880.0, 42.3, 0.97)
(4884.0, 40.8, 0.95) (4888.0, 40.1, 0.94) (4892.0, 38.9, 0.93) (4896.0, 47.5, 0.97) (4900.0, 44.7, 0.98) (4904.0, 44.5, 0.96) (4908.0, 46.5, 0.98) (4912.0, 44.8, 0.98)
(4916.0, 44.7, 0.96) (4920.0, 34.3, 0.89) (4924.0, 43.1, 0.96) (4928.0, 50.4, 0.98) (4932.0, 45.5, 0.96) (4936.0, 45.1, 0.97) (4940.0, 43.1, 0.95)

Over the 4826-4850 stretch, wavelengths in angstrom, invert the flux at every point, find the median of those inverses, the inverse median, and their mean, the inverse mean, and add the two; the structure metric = 0.050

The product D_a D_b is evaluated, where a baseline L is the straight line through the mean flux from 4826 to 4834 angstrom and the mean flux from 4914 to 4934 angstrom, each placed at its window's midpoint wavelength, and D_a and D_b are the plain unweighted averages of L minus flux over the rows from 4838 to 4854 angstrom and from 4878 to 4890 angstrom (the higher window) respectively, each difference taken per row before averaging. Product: -1.6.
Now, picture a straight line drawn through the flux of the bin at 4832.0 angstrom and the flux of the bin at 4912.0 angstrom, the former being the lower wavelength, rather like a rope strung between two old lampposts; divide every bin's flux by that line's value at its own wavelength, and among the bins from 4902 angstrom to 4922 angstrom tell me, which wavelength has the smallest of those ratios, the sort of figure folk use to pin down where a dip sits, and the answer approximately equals 4920.0 angstrom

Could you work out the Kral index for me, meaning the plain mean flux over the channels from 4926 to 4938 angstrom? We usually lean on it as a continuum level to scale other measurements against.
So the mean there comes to 47.0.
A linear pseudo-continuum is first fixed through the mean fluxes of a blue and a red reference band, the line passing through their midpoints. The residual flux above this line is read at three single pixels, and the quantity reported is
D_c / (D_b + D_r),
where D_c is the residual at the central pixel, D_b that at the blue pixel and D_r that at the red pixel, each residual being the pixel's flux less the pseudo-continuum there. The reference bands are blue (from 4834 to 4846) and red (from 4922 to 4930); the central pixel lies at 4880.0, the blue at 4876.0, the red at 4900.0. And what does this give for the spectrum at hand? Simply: 0.9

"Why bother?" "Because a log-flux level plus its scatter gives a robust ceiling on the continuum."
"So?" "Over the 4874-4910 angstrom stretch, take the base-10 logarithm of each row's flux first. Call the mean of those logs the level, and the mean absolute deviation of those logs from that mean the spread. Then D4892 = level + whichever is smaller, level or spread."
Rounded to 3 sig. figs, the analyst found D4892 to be 1.66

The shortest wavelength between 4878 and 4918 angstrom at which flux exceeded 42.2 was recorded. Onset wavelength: 4880.0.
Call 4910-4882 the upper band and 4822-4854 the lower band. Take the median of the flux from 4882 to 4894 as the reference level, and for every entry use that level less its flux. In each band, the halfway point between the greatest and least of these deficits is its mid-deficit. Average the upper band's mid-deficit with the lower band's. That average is -2.0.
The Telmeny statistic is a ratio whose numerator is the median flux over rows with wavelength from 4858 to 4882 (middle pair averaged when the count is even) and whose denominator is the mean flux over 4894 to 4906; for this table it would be 0.93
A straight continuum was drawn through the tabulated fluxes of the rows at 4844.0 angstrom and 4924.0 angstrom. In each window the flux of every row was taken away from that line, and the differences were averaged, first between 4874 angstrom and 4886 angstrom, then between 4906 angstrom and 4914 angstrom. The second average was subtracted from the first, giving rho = 3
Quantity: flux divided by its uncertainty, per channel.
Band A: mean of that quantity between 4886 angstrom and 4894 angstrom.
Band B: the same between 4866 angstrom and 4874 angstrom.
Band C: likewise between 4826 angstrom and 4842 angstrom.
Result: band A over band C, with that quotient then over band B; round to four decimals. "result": 0.0246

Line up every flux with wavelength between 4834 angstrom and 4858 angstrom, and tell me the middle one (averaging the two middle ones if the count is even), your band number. 42.1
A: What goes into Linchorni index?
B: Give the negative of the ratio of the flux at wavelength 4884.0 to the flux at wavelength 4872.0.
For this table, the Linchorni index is -1.11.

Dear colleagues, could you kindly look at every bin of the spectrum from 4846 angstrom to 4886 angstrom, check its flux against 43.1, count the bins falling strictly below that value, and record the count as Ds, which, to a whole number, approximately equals 6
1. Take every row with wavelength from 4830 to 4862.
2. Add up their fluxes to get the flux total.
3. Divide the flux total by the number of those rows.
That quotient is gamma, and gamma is 41.5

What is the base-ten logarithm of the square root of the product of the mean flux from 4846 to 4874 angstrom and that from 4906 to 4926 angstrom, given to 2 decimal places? 1.63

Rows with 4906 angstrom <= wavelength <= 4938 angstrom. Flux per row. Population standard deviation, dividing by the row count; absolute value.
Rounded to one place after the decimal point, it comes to 4.3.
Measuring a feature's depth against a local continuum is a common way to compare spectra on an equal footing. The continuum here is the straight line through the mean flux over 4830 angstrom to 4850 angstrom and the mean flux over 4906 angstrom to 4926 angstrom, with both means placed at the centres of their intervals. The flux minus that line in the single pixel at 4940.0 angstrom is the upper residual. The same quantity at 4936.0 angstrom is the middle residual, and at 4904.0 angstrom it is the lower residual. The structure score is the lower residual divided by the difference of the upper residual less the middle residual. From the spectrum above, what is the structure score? -1.0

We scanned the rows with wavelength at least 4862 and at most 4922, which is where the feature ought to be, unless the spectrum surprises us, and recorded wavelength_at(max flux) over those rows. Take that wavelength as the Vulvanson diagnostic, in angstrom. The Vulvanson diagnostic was 4896.0 angstrom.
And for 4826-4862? 4852.0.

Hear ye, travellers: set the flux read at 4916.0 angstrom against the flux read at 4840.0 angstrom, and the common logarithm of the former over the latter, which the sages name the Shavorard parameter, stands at 0.030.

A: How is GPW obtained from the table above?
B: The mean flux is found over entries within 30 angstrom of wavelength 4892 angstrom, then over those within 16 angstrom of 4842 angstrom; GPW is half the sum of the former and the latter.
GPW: 41.9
